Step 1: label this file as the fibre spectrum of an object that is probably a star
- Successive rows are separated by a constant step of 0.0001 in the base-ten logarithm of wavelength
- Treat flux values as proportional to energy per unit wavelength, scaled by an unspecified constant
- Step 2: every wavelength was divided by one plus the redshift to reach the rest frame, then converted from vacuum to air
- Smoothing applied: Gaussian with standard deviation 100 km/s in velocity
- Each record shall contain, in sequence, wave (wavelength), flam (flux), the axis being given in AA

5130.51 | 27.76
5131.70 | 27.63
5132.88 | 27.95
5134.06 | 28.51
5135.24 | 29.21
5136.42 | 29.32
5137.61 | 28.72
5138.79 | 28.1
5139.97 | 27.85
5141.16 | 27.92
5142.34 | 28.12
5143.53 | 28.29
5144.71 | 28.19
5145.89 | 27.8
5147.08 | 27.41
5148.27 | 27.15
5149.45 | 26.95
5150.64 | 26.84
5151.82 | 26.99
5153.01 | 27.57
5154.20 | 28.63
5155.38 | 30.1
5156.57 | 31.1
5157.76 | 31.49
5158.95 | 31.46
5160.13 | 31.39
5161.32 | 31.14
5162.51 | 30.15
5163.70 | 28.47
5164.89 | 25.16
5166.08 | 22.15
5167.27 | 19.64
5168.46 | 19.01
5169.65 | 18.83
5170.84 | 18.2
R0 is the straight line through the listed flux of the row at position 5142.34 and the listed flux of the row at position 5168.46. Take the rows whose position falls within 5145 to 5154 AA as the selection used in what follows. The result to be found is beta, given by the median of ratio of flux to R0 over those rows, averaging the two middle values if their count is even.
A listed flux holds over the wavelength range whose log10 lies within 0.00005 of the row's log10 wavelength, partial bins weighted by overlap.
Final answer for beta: 1.05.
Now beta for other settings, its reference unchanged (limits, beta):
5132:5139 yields 0.96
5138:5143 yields 0.97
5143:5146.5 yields 1.03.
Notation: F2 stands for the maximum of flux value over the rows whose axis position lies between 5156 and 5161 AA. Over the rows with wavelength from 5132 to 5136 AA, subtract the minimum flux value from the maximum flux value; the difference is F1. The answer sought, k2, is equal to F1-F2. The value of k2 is -30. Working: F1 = 1.3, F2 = 31.49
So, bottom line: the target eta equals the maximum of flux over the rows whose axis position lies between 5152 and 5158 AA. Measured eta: 31.49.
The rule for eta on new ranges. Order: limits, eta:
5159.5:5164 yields 31.39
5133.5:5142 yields 29.32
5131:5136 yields 29.21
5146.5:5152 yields 27.41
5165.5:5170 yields 22.15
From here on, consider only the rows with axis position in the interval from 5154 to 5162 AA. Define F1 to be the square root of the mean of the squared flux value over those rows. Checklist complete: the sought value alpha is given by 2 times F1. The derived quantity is 61.5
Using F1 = 30.8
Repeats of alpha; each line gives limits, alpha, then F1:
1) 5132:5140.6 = 57.1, 28.5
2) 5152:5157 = 58.8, 29.4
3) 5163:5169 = 46.3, 23.2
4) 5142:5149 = 55.7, 27.8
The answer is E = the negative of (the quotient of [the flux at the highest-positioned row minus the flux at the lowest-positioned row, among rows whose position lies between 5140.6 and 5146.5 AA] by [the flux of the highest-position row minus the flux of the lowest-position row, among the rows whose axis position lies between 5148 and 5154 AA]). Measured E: 0.3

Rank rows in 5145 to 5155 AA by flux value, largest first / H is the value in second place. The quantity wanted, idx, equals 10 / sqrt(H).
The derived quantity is 1.90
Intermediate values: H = 27.8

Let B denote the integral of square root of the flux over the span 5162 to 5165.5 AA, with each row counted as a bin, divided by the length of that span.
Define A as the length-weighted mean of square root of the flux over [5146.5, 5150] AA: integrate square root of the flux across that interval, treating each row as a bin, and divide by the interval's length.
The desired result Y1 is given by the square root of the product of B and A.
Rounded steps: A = 5.21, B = 5.27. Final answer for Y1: 5.24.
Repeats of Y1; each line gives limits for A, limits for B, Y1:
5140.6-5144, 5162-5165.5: 5.28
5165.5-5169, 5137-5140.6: 4.88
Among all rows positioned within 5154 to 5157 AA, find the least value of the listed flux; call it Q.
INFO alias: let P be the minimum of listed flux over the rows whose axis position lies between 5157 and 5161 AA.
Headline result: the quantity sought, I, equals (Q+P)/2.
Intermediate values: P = 31.39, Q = 28.63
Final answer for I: 30.0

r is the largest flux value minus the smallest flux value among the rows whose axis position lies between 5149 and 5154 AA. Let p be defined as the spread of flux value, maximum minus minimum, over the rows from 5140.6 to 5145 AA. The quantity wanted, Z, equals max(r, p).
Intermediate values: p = 0.4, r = 0.7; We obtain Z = 0.7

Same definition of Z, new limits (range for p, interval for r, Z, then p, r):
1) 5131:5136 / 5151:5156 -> 3.1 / 1.6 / 3.1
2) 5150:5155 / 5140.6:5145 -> 1.8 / 1.8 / 0.4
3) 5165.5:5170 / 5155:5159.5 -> 3.3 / 3.3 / 1.4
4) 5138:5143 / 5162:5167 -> 8.0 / 0.3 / 8.0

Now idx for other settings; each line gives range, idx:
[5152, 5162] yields 1.78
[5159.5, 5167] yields 1.79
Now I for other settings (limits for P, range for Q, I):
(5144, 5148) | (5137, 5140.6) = 27.6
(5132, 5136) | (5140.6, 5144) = 27.9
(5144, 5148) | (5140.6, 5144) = 27.7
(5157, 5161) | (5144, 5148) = 29.4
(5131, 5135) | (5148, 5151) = 27.2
